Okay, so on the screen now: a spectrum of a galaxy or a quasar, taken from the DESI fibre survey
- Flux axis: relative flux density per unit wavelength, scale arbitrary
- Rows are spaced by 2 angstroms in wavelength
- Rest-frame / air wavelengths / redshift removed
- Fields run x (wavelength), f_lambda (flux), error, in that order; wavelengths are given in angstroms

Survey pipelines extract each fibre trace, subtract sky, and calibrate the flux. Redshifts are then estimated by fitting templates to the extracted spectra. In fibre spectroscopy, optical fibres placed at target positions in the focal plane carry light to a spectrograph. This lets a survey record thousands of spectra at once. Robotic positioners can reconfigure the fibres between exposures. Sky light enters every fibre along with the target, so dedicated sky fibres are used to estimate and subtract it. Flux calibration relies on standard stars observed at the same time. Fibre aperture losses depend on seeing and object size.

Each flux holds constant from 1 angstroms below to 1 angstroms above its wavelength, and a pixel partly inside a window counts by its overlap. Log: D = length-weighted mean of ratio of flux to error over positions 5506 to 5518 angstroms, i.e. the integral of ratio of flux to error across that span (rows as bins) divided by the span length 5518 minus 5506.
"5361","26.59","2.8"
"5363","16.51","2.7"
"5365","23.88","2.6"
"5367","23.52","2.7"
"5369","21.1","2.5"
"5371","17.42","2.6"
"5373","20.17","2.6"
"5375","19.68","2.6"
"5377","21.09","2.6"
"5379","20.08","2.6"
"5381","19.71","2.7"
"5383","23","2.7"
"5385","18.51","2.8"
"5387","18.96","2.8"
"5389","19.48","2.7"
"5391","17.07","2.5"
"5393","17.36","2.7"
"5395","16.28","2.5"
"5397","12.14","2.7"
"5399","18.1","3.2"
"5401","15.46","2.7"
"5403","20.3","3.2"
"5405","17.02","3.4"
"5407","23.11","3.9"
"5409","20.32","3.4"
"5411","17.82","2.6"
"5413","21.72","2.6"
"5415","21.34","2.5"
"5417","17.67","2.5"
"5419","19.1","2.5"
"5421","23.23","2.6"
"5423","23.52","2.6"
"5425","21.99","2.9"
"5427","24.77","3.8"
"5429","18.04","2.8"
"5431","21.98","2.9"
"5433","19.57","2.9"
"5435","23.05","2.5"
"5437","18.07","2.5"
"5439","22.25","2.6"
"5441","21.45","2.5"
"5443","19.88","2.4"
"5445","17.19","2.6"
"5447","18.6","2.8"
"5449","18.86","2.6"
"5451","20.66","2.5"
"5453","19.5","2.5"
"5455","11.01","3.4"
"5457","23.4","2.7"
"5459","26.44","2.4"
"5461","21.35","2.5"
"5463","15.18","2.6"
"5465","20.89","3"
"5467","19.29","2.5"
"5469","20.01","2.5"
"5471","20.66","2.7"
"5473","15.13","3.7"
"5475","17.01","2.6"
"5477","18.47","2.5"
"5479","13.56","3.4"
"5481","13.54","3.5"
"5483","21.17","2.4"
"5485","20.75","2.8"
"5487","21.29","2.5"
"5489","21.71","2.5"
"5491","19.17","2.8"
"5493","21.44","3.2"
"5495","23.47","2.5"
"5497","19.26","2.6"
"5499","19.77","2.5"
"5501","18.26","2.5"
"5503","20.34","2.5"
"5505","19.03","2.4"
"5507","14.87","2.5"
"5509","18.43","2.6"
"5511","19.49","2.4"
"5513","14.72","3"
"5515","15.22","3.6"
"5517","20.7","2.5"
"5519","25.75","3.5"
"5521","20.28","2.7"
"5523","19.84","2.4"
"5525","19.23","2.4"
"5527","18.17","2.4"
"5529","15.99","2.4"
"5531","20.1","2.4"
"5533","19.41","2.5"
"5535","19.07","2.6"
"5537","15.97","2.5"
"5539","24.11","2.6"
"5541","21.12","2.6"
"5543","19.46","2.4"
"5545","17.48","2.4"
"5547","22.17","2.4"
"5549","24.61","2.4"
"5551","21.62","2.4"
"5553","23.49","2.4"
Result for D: 6.4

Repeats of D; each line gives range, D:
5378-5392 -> 7.3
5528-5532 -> 7.5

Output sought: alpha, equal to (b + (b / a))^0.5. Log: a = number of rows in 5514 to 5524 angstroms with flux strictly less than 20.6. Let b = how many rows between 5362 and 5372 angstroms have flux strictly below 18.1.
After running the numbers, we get 1.63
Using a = 3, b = 2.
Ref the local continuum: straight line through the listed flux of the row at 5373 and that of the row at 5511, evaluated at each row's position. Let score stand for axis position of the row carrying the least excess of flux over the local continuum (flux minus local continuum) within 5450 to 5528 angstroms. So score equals 5455 angstroms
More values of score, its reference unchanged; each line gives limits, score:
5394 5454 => 5397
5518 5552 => 5529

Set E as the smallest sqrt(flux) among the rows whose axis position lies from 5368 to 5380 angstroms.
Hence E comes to 4.2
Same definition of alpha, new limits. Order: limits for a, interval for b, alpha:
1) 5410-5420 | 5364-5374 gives 1.15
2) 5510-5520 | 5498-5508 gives 1.15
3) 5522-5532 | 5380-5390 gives 0.00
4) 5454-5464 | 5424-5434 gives 1.22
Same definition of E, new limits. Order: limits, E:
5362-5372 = 4.1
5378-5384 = 4.4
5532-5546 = 4.0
